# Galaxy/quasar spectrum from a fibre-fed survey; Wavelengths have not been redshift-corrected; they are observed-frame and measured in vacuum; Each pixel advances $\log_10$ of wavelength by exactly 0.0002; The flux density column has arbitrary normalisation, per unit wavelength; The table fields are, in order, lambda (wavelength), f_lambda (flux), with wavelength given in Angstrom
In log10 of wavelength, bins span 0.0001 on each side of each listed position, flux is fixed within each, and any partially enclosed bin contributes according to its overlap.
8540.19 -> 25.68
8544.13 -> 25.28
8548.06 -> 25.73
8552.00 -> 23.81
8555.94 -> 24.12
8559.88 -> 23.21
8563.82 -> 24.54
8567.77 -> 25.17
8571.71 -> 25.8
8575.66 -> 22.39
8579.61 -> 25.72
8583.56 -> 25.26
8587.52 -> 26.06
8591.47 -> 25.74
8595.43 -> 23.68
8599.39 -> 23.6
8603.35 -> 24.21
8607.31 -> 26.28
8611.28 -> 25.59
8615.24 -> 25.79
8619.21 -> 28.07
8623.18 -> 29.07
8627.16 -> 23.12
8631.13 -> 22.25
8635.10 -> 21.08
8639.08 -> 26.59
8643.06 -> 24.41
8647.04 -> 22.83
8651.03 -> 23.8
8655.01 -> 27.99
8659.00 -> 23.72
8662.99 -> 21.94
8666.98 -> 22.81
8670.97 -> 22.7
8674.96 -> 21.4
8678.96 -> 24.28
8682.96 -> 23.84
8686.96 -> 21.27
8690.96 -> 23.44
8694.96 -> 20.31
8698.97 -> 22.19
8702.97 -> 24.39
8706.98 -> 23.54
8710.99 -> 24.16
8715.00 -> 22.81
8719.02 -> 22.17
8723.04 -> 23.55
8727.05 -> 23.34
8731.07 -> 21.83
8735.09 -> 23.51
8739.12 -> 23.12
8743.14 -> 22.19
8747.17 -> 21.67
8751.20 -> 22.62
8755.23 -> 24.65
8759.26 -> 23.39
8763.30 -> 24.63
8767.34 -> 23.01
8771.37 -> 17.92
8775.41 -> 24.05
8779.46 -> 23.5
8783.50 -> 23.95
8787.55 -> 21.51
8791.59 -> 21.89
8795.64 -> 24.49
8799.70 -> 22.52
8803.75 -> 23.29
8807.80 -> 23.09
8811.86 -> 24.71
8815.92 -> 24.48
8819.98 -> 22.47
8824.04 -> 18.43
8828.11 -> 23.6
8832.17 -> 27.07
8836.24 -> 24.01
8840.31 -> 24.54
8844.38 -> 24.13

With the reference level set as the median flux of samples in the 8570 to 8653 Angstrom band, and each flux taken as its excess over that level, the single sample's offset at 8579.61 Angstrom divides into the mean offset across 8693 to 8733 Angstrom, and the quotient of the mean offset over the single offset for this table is -5.3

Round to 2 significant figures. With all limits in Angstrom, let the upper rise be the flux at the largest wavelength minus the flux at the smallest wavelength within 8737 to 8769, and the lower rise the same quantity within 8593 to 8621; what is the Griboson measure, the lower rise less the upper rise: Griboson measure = 4.5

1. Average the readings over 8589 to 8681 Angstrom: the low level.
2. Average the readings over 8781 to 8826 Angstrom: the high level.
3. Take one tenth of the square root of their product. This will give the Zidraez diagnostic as 2.36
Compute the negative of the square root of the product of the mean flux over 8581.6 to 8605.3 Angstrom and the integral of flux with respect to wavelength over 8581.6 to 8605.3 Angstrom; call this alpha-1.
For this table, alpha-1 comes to -121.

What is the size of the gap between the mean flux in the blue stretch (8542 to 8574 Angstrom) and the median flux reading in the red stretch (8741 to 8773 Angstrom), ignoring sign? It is 1.9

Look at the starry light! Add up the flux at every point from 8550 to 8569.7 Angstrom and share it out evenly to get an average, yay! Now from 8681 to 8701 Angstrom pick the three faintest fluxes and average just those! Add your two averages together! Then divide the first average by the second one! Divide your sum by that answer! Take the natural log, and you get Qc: 3.69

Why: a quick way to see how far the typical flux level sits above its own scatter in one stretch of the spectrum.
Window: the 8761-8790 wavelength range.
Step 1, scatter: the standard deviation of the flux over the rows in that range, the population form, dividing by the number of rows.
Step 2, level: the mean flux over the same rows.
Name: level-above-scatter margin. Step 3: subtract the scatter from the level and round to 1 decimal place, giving 20.5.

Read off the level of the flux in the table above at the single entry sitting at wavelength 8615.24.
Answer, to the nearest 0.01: 25.79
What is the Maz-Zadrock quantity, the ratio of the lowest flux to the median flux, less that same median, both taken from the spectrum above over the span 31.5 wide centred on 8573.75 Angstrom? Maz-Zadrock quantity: -24.3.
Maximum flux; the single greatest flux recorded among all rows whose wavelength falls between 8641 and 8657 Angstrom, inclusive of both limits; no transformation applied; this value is 27.99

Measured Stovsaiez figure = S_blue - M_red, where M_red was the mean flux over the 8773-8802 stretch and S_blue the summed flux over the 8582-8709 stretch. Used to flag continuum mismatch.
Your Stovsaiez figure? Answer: 748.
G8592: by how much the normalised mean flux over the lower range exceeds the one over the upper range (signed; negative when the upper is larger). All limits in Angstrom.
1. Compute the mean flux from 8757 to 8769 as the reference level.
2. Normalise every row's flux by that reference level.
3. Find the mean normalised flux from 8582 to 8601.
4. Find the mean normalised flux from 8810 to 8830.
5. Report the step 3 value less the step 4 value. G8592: 0.09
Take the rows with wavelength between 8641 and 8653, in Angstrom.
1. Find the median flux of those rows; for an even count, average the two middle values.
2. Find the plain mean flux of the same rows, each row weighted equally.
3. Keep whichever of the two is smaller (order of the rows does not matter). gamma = 23.7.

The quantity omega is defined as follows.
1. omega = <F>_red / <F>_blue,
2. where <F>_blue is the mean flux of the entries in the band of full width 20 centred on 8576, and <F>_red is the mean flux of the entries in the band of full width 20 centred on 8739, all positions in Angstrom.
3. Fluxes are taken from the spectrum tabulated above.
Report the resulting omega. 0.90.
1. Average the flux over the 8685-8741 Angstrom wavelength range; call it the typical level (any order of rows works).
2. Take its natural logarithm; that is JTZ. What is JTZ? 3.13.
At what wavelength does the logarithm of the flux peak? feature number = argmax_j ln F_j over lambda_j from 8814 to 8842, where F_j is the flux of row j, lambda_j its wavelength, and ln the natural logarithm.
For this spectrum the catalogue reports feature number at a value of 8832.17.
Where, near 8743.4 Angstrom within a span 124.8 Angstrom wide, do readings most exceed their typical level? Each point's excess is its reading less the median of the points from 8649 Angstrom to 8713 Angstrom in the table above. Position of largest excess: 8755.23 Angstrom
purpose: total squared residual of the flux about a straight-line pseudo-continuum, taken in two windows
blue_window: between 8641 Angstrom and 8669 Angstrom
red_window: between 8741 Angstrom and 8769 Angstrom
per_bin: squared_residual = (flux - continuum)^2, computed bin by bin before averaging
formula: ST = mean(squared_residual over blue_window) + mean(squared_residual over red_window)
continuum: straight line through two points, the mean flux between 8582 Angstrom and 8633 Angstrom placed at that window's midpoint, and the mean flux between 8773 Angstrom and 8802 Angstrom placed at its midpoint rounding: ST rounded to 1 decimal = 5.2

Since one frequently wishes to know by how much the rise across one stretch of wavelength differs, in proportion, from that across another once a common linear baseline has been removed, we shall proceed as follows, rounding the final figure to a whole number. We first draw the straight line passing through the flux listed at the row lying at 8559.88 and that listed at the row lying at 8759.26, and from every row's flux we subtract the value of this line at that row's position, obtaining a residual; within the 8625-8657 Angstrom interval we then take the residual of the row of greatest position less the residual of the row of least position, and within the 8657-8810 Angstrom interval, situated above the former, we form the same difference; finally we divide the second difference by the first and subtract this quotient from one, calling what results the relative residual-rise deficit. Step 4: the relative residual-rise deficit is 1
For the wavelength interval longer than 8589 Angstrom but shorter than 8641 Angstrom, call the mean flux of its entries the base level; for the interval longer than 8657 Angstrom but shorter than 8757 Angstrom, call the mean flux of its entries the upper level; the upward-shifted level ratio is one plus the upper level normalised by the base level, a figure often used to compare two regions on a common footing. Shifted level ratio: 1.91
